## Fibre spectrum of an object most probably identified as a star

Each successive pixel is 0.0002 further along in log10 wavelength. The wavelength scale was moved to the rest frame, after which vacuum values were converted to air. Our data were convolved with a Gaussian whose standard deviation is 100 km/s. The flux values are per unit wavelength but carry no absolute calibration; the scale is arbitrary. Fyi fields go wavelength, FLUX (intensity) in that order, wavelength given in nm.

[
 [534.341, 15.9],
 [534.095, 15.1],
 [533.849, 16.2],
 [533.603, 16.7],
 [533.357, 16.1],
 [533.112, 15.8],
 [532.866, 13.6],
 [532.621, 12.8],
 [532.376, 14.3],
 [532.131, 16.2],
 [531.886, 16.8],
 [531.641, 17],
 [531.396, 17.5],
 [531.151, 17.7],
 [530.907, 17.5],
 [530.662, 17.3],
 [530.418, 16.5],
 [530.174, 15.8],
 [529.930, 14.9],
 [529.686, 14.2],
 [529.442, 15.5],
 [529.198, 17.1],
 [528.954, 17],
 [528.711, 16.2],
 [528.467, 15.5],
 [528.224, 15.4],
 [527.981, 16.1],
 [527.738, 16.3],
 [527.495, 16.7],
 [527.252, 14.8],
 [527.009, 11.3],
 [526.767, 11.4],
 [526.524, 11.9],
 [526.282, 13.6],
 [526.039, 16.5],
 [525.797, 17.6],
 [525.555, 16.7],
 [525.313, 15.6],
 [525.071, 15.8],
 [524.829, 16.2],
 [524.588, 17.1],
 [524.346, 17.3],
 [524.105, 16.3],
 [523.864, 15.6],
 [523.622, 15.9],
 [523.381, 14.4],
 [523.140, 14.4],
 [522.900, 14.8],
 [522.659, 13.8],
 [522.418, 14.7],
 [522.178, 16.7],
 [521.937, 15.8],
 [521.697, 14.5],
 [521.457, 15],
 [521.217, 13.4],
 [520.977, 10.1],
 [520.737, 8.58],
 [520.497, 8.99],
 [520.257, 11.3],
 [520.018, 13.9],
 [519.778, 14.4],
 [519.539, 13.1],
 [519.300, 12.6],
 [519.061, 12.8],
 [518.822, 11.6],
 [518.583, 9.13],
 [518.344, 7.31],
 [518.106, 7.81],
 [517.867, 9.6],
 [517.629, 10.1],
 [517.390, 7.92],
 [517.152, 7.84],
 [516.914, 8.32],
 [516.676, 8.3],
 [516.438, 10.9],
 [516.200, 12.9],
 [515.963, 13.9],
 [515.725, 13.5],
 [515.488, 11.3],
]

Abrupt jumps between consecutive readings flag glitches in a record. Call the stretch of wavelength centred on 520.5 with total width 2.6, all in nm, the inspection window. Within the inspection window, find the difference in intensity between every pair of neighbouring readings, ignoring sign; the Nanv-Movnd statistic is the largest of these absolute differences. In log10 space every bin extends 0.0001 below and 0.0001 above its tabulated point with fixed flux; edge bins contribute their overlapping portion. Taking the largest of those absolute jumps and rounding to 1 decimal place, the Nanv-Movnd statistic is 3.3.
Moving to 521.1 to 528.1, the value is 3.5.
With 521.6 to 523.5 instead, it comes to 2.0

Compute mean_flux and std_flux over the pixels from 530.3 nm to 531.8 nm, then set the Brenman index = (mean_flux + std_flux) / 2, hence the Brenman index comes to 8.8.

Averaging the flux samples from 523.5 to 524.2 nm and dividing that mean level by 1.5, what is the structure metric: 10.6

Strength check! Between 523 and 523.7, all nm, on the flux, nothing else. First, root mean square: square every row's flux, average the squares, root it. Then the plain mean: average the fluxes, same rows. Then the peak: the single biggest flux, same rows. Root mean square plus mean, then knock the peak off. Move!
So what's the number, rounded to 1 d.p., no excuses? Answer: 13.9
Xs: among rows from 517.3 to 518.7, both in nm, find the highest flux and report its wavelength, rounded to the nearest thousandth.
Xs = 517.629 nm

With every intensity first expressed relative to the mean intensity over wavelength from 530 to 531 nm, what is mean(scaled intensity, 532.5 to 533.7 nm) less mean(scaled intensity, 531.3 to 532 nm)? -0.13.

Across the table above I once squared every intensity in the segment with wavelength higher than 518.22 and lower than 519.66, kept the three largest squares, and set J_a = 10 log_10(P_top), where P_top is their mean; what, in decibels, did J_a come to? 22.2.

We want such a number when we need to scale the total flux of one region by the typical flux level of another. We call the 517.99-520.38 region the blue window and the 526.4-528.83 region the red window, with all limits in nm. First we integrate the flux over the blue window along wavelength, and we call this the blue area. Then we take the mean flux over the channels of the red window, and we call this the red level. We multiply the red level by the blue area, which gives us 397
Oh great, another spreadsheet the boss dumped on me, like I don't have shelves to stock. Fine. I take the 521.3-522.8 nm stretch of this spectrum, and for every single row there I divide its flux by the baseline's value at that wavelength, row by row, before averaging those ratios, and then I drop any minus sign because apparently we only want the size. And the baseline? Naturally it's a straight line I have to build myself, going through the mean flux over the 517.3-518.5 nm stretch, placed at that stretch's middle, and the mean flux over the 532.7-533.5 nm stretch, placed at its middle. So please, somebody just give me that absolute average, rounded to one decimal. 1.5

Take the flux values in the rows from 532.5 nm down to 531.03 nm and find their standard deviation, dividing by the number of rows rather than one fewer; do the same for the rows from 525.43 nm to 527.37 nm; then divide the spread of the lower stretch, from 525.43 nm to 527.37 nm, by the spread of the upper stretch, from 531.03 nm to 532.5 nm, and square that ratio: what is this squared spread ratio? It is 4.4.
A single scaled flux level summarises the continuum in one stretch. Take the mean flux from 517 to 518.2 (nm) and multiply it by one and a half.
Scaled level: 13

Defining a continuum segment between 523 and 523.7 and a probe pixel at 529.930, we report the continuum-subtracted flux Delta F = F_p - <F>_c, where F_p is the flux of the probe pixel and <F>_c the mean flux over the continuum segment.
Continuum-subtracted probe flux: 0.0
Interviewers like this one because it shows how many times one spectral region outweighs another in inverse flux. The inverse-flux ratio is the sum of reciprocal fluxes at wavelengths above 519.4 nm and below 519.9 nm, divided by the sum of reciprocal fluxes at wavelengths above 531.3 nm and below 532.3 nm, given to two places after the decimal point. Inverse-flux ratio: 0.61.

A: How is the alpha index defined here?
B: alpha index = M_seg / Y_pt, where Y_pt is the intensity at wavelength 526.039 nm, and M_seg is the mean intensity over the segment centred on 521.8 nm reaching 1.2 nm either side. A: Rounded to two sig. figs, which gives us 0.83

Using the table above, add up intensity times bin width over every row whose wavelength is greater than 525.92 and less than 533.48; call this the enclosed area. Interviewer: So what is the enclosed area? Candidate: 117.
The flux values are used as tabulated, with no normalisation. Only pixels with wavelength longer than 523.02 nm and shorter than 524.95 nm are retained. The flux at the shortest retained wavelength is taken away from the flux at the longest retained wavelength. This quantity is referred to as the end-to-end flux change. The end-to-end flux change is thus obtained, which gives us 1.8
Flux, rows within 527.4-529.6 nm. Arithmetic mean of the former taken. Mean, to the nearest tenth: 16.2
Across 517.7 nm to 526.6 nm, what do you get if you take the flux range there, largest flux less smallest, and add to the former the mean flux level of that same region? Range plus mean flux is 23.9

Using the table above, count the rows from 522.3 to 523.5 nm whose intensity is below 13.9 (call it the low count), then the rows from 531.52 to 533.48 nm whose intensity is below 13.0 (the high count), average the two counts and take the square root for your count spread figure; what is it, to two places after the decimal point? 1.00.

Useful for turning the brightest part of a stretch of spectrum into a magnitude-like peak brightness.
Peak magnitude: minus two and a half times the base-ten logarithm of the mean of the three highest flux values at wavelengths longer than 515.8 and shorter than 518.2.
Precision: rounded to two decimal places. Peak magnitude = -2.75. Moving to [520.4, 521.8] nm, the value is -2.89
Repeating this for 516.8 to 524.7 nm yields -3.08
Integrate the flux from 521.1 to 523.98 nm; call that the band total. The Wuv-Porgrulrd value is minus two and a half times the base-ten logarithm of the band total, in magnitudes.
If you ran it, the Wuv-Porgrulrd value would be -4.1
